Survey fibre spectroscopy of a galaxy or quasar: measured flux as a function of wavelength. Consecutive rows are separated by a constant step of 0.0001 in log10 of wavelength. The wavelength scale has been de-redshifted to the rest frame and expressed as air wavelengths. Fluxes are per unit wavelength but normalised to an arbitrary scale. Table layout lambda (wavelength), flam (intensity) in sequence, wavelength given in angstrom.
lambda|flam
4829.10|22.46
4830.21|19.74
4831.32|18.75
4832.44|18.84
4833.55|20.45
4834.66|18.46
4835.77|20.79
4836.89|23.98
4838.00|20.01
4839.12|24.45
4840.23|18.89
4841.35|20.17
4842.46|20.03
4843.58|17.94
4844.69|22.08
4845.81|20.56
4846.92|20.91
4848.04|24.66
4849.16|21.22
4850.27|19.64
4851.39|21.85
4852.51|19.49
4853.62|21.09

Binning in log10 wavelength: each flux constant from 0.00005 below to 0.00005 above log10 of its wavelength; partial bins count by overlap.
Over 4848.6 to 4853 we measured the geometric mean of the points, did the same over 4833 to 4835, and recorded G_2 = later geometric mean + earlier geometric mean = 40.0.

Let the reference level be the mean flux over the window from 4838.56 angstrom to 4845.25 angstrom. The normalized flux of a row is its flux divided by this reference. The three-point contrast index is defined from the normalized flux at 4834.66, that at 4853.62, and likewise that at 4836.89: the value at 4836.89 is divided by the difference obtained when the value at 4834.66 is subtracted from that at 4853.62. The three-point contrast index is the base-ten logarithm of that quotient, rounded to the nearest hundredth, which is 0.96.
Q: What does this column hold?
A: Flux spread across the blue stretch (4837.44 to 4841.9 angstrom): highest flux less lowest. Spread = 5.6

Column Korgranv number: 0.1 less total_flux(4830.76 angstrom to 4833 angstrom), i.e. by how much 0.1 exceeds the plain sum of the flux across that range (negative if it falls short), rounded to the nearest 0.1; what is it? -37.5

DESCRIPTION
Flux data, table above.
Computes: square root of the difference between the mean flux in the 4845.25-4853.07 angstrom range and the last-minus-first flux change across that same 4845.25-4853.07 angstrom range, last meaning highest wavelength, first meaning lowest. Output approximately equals 4.72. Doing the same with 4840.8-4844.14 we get 4.65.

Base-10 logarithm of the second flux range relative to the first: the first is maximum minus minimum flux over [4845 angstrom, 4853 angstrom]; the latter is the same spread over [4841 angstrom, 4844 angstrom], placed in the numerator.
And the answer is -0.4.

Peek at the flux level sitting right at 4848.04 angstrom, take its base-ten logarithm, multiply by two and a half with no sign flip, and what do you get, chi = 3.48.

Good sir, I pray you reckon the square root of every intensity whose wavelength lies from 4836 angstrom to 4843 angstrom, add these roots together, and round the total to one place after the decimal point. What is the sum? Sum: 27.6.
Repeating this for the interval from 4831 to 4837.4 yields 26.9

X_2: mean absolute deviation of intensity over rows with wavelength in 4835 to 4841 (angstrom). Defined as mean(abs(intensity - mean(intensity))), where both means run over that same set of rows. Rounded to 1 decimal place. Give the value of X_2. 2.1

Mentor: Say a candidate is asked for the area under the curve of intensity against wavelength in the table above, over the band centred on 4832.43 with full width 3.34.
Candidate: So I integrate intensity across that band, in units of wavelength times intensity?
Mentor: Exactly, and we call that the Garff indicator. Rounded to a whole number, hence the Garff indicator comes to 65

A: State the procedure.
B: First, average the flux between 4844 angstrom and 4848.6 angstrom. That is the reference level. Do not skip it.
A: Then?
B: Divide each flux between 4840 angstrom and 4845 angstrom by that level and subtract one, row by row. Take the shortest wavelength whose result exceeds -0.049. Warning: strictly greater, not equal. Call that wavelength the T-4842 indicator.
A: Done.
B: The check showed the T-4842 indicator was 4844.69 angstrom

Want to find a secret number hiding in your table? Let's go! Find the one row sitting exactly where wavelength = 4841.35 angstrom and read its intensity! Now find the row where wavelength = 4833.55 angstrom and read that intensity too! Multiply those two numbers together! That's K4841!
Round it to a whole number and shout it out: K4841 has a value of 412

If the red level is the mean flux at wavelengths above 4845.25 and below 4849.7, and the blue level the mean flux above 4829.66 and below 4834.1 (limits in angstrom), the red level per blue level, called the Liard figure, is 1.12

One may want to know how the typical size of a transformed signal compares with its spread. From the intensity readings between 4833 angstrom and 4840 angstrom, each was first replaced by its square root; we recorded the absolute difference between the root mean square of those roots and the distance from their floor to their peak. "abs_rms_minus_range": 3.97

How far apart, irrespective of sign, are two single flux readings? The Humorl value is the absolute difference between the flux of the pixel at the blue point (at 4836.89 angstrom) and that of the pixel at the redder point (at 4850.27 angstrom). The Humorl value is 4.34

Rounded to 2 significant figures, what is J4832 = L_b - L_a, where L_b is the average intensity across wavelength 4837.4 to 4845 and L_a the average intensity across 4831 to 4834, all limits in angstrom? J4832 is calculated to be 1.2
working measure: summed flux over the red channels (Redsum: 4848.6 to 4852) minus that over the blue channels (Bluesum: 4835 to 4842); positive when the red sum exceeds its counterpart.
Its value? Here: -66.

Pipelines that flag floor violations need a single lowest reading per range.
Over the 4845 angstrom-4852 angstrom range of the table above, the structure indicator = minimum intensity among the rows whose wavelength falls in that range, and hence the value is 19.64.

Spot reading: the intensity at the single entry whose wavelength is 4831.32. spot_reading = 18.75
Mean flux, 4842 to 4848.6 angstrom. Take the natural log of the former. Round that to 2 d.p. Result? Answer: 3.05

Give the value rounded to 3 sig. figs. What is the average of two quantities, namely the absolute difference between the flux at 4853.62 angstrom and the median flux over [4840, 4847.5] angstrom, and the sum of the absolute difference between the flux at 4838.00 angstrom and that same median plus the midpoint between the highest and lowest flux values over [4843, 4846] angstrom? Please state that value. 10.5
